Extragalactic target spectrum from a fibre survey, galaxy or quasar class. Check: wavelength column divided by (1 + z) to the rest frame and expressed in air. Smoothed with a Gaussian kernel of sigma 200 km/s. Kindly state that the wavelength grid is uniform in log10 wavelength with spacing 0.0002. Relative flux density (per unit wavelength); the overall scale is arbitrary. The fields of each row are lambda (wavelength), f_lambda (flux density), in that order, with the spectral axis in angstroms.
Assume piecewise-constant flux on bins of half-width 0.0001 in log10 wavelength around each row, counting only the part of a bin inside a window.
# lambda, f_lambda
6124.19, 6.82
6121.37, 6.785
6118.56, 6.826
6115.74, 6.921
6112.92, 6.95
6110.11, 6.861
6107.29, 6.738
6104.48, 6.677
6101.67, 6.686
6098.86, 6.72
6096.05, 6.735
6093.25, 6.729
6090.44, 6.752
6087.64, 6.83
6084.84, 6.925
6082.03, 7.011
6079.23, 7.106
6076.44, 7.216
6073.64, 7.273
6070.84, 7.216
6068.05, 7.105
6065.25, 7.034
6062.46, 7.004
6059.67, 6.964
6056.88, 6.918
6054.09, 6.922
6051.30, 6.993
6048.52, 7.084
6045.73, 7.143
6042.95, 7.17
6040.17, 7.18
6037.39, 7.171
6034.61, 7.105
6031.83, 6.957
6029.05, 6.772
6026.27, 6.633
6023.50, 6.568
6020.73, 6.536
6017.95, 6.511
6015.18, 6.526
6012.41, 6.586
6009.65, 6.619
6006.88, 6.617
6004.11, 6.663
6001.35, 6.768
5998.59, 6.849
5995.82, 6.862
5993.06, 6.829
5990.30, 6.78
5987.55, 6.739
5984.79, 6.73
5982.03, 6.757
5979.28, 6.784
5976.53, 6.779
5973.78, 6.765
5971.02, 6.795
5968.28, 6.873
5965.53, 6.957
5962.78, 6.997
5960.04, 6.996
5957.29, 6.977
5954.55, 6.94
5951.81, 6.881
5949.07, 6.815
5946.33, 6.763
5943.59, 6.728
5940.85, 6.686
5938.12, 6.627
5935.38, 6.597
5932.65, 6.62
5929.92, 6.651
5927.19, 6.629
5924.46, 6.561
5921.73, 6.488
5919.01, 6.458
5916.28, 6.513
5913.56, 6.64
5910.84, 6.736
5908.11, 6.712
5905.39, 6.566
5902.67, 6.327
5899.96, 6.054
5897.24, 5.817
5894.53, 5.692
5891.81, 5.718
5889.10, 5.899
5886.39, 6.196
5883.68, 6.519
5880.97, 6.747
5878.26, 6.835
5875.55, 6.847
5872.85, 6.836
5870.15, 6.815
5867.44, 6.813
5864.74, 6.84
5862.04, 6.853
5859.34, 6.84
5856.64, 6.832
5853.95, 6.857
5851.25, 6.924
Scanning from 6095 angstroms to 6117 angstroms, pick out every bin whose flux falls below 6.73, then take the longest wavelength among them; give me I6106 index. 6104.48 angstroms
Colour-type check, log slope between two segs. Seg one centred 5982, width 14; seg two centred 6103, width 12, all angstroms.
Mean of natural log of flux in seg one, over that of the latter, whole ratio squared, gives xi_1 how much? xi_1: 1.01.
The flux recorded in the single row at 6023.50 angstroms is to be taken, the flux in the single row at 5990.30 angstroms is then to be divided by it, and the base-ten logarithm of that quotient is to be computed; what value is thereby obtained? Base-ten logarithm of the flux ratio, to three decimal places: 0.014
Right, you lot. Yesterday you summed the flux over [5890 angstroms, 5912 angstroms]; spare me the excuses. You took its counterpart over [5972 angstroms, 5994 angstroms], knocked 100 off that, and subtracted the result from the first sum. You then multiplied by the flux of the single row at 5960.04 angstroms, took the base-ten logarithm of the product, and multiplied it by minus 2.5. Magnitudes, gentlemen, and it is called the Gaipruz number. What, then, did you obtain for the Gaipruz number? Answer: -7.06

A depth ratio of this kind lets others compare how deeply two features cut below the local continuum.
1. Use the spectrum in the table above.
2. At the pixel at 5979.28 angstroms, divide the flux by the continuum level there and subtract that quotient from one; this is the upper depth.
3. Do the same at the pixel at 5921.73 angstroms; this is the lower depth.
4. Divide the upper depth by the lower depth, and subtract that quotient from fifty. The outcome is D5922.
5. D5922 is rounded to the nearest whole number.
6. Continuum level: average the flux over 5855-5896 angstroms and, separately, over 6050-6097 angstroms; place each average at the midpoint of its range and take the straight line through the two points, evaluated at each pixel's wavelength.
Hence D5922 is 50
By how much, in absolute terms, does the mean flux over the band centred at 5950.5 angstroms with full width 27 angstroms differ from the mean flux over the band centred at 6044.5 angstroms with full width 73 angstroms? 0.09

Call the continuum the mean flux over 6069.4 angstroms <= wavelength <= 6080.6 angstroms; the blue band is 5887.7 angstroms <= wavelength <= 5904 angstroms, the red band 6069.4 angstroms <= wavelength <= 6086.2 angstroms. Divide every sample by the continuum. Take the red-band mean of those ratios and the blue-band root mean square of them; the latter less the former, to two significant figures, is -0.17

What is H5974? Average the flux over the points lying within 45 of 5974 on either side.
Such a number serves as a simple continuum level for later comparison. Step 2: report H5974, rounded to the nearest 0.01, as 6.76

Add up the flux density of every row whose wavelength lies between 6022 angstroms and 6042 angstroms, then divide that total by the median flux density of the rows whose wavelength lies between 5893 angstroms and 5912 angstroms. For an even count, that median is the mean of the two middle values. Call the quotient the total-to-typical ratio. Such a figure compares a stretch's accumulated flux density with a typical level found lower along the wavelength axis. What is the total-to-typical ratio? 7.6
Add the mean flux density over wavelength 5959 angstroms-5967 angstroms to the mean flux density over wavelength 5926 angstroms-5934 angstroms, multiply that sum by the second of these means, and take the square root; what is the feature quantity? 9.50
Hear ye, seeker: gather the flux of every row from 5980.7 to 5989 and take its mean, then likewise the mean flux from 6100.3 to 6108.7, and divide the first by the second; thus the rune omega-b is 1.01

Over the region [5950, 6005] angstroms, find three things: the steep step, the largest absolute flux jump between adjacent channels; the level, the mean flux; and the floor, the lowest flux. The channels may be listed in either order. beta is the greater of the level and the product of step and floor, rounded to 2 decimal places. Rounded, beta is 6.84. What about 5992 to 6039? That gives 6.74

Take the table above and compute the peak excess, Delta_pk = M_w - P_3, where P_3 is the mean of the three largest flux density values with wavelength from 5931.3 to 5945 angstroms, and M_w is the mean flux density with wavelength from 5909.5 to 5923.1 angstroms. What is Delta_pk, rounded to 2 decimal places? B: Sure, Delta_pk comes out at -0.11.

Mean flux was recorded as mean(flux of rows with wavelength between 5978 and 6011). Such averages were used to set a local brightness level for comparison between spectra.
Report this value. 6.75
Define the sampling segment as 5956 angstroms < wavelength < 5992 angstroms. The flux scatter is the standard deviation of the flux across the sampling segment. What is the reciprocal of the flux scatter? 10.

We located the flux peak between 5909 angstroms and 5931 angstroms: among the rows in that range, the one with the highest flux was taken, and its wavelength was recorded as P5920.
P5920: 5910.84 angstroms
